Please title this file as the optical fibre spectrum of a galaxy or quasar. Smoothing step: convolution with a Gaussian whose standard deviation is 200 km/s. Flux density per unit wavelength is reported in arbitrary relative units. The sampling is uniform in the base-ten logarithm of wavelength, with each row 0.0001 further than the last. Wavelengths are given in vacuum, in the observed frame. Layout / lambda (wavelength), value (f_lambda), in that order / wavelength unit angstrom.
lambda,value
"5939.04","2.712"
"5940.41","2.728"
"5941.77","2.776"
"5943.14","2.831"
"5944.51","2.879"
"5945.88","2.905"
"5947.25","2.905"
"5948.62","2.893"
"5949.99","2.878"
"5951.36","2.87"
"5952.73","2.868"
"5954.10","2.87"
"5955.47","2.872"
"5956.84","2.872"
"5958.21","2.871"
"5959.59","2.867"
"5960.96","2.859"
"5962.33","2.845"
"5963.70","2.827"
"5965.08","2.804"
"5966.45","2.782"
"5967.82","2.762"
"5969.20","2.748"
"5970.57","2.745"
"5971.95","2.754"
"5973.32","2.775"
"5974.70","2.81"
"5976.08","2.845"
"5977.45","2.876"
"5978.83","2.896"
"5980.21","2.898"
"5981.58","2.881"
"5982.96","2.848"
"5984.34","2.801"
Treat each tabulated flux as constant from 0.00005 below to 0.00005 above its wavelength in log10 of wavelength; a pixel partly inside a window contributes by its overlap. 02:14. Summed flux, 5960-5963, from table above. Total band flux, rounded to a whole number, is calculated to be 6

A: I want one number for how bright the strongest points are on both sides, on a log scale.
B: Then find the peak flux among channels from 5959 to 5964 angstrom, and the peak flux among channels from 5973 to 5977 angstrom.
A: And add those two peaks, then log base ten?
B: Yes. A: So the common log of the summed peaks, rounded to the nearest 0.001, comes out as 0.757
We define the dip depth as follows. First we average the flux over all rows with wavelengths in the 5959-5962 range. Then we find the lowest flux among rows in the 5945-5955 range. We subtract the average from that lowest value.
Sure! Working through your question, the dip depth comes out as 0.00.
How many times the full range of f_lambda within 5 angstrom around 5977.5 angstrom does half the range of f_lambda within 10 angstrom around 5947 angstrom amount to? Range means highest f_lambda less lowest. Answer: 0.73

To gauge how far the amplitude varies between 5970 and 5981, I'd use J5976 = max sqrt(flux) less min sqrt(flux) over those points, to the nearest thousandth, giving 0.046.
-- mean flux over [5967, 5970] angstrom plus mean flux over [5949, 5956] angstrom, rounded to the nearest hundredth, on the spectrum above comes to 5.63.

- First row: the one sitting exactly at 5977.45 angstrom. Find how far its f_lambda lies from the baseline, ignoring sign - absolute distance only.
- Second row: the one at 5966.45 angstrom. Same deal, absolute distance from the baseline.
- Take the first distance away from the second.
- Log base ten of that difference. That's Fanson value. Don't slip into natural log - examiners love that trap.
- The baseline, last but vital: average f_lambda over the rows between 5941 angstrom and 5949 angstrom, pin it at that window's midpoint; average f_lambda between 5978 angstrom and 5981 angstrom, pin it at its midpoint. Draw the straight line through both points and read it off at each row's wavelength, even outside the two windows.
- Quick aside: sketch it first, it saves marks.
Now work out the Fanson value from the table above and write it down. -1.08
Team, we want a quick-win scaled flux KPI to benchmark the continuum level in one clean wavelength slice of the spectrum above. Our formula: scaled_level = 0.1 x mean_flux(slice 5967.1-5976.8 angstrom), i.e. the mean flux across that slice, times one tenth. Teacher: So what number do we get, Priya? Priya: 0.278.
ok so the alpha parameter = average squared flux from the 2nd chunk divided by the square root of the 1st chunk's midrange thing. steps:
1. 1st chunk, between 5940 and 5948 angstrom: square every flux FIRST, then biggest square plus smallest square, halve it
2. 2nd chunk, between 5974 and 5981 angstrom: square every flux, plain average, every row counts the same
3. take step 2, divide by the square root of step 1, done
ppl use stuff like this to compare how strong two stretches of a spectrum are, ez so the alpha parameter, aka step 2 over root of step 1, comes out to 2.913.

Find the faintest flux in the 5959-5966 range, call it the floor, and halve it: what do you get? 1.40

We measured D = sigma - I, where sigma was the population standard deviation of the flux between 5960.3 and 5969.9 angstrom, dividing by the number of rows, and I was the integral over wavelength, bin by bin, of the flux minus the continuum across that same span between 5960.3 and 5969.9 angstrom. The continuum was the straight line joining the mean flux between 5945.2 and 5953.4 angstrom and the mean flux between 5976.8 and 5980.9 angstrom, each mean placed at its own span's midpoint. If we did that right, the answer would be 0.9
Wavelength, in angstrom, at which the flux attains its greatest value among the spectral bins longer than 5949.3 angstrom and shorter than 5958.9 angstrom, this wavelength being 5949.99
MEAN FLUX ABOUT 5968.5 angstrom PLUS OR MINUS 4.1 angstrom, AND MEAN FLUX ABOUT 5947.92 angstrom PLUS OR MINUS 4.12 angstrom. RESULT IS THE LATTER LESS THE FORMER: 0.12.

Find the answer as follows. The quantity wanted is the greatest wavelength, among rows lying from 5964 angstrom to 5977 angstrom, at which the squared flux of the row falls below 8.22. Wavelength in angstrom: 5976.08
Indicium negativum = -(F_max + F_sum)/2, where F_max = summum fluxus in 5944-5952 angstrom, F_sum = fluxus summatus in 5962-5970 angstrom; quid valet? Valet -9.8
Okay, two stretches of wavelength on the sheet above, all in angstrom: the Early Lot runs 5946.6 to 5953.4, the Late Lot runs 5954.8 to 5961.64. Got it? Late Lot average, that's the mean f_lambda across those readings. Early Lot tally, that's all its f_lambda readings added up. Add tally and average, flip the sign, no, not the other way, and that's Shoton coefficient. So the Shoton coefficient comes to -17.3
